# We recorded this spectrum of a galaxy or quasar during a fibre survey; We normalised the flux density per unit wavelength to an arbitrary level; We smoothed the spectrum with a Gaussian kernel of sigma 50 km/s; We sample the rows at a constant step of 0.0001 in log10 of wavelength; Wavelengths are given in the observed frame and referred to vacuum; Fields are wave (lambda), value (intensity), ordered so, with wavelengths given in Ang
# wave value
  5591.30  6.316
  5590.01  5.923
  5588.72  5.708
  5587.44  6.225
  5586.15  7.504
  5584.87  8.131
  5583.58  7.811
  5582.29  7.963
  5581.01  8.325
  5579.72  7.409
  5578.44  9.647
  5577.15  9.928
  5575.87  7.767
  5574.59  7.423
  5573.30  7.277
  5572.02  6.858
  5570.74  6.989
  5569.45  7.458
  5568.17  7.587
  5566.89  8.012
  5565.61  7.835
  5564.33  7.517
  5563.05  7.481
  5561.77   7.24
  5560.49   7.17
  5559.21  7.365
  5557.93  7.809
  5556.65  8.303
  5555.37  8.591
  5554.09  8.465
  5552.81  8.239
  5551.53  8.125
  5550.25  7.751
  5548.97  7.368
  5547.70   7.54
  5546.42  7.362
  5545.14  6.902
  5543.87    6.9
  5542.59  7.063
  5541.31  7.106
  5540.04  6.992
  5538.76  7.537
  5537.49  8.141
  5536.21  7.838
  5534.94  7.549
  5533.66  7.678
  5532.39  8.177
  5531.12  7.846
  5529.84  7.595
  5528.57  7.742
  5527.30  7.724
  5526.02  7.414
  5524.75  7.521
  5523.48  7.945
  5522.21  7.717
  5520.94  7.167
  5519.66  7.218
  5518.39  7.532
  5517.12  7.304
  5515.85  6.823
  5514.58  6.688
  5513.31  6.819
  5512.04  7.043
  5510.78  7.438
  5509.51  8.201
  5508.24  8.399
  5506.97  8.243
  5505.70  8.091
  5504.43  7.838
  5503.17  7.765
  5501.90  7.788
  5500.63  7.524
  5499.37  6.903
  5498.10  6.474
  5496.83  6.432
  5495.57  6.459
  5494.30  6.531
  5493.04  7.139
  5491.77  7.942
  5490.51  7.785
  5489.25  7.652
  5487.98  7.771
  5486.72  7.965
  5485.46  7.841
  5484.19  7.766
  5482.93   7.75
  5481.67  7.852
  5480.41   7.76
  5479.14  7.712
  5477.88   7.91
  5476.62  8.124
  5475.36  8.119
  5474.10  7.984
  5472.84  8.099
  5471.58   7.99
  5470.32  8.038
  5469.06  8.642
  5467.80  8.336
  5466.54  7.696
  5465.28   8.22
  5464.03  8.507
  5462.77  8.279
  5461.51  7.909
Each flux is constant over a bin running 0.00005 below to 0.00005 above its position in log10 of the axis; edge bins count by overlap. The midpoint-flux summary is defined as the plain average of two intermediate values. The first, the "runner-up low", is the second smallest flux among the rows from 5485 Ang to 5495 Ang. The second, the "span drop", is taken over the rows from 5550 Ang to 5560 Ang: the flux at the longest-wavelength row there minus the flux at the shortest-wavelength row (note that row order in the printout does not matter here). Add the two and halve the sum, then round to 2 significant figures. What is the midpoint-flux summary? 3.4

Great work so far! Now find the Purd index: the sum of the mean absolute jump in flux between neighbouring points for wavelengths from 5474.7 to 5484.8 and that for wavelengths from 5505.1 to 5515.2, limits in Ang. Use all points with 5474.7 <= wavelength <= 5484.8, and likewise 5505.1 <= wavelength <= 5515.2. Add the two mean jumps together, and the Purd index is 0.38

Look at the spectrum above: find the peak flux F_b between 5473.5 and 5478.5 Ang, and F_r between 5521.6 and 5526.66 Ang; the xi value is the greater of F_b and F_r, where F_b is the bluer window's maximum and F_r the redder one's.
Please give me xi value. 8.12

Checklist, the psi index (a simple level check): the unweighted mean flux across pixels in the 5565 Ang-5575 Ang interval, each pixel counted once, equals 7.43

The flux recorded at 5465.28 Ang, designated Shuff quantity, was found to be 8.22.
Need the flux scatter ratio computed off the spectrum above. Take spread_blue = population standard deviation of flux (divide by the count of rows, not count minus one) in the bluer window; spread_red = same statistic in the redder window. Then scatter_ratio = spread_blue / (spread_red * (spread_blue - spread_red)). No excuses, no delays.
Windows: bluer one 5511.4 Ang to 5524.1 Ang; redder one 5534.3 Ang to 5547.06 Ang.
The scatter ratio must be -78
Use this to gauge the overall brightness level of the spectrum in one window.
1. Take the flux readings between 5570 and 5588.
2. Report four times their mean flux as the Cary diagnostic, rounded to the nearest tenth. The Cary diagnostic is 31.2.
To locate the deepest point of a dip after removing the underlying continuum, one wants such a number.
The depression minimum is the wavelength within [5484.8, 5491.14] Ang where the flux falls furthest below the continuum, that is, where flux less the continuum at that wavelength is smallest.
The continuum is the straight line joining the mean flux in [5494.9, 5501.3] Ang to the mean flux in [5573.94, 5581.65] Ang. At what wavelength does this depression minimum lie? 5489.25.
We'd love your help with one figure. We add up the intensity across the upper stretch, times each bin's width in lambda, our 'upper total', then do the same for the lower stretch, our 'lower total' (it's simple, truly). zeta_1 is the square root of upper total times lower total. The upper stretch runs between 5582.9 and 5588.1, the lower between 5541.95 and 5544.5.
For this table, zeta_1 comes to 26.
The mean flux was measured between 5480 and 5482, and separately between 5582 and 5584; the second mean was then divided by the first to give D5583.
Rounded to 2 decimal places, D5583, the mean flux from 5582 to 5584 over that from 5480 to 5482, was 1.01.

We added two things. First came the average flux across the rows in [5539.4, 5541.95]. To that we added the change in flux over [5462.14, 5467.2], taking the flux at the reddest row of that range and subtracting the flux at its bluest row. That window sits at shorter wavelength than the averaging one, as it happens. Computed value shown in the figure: 6.5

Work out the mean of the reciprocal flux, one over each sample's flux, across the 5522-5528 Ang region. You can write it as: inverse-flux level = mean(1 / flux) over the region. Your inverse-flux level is 0.131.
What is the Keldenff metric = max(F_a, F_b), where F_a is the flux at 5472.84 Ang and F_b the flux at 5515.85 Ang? 8.1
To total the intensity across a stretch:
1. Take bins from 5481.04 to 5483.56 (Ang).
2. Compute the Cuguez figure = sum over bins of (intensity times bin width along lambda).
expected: 19.7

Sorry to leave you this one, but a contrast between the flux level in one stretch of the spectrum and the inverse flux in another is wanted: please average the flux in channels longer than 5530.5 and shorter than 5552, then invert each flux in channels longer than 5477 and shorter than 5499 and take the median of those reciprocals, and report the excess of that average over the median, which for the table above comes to 7.39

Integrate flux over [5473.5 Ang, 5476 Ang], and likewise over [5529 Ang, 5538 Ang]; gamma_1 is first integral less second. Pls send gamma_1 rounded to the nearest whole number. -50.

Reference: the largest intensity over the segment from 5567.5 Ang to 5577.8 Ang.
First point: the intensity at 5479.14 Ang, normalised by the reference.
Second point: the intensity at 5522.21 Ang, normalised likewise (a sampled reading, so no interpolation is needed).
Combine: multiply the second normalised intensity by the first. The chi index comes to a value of 0.60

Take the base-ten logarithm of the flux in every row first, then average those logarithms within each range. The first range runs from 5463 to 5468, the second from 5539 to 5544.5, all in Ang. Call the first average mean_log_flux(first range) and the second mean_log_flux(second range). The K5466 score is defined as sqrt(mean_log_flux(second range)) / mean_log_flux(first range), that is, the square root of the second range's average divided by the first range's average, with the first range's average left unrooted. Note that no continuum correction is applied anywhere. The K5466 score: 1.01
